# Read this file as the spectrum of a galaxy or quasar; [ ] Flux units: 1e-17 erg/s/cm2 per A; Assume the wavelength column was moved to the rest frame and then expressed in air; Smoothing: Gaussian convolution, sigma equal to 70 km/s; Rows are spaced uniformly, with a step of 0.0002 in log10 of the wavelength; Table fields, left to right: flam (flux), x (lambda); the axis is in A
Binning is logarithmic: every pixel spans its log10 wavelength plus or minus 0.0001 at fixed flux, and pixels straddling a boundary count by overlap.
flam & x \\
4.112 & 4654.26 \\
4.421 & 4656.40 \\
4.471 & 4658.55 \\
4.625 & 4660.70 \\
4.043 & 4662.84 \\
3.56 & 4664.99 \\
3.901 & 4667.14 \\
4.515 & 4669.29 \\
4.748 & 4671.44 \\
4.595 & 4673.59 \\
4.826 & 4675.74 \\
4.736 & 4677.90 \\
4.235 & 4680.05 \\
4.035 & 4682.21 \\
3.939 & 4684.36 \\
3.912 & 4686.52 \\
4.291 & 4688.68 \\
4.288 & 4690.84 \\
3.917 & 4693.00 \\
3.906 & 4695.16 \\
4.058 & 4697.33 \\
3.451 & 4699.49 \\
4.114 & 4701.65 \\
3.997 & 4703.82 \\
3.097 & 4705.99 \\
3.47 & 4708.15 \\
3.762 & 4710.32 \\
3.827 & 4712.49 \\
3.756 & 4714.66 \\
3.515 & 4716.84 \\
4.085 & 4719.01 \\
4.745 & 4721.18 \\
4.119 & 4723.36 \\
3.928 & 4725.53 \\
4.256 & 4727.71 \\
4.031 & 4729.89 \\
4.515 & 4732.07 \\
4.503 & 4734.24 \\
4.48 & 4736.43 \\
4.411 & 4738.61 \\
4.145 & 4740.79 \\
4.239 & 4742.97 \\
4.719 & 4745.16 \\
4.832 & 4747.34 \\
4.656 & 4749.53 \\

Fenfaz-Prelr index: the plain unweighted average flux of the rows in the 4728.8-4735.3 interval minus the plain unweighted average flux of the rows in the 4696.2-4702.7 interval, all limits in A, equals 0.5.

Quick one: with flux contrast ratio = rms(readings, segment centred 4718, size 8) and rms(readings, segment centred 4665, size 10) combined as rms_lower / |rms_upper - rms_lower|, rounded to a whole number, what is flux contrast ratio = 43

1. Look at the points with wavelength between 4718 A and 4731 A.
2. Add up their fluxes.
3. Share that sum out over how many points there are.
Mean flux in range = 4.19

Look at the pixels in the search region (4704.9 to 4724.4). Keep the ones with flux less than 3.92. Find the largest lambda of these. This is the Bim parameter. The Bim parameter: 4716.84 A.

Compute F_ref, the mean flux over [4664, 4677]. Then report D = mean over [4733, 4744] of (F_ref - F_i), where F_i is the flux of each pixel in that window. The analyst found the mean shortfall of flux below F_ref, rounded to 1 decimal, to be 0.0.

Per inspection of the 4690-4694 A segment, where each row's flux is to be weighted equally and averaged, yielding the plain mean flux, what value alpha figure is 4.1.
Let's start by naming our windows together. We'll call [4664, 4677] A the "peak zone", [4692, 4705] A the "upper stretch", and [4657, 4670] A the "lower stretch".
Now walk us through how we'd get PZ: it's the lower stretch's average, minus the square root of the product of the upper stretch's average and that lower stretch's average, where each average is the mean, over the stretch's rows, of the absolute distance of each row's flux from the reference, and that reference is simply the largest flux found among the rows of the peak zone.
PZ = -0.13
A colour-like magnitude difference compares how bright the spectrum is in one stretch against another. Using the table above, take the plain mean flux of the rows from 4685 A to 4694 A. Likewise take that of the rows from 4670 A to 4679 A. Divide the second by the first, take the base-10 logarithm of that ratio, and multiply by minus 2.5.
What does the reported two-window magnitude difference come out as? -0.15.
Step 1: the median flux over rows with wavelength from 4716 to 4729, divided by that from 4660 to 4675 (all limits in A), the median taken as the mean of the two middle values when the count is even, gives 0.91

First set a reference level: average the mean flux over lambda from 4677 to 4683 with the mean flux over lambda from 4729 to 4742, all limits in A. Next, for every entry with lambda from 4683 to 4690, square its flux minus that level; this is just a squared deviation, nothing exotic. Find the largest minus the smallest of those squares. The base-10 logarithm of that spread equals -0.7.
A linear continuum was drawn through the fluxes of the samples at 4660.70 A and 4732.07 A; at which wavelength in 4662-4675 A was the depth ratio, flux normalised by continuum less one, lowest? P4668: 4664.99 A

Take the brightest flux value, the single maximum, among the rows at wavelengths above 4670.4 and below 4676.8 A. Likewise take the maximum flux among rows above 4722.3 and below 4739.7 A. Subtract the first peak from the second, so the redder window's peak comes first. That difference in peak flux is -0.3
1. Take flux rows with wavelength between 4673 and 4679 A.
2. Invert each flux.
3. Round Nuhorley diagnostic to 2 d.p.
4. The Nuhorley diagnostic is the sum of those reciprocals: 0.64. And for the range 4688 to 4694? 0.72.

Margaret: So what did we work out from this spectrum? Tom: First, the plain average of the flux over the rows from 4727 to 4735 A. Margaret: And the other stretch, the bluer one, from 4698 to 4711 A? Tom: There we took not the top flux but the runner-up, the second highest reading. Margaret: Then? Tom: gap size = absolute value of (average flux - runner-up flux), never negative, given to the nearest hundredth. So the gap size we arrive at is 0.33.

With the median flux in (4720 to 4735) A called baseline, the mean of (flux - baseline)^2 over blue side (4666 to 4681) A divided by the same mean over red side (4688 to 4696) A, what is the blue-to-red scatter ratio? 2.6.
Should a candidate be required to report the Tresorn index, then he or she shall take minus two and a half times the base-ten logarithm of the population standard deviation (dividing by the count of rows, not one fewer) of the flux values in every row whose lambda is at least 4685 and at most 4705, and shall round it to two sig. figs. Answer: 1.6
